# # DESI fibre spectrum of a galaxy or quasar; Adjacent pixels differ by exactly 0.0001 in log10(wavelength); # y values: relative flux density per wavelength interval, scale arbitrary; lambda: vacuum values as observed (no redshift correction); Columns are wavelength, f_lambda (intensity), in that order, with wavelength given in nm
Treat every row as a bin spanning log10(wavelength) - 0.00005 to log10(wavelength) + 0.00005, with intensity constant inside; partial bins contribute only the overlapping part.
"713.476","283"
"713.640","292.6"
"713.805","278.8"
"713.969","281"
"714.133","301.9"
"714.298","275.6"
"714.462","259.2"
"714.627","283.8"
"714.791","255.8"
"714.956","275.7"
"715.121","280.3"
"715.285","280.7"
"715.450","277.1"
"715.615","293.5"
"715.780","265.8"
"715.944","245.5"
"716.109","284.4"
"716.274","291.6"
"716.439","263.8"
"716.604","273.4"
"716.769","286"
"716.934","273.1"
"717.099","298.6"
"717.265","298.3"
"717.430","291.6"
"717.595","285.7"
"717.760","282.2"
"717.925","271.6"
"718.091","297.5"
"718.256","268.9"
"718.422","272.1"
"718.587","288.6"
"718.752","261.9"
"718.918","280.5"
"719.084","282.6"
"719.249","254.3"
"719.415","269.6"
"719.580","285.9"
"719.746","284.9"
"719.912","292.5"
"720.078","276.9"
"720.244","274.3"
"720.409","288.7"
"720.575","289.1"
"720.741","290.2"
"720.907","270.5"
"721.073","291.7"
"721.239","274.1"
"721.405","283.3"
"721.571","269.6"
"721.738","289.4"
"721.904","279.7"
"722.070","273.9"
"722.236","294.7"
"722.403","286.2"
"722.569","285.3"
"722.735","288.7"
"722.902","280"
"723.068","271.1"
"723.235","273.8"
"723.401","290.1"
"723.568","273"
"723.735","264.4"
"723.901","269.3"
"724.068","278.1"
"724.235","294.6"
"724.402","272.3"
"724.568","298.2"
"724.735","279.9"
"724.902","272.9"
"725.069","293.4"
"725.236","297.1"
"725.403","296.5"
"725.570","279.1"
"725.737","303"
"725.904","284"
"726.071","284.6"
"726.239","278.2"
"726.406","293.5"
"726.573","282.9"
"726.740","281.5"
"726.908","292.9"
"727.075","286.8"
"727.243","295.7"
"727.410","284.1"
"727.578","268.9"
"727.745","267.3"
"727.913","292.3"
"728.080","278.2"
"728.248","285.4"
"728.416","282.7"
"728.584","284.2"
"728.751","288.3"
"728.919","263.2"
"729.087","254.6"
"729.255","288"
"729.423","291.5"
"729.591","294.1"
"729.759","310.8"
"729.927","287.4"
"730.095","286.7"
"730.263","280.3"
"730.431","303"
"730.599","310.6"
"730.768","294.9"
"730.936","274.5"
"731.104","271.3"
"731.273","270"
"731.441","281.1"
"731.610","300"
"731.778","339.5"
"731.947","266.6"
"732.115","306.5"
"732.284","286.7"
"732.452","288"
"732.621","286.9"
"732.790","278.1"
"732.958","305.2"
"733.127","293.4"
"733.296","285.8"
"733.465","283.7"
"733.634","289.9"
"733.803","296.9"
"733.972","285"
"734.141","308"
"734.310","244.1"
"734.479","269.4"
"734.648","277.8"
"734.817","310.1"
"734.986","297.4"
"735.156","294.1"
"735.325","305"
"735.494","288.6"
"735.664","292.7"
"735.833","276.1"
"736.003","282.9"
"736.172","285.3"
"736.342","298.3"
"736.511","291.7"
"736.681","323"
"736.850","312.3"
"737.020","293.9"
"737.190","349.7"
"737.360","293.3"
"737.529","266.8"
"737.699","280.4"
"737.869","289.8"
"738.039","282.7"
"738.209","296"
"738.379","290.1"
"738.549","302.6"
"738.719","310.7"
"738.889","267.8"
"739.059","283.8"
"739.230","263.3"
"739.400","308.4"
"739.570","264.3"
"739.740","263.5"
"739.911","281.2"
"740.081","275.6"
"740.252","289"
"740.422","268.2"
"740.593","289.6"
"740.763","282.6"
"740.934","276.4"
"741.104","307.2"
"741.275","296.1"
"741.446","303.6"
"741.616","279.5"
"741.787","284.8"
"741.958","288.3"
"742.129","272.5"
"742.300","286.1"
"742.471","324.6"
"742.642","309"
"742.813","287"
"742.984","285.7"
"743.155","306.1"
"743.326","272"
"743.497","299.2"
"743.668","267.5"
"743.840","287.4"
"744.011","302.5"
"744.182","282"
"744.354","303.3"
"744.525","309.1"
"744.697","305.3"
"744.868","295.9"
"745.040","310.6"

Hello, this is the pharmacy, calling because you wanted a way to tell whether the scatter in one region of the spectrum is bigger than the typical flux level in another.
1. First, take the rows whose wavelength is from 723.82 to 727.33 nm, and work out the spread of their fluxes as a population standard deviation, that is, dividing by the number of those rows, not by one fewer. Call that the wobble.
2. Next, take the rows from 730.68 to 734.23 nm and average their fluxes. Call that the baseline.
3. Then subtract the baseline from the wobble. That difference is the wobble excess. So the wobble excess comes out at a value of -281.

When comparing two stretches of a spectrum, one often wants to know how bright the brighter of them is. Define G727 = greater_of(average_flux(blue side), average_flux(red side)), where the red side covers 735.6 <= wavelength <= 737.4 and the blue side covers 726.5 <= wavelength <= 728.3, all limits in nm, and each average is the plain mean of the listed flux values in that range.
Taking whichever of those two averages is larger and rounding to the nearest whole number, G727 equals 300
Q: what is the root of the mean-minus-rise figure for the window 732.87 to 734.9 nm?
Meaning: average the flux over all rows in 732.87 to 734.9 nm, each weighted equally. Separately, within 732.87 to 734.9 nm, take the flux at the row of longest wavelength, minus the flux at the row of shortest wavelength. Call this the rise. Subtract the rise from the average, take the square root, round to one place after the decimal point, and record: 16.8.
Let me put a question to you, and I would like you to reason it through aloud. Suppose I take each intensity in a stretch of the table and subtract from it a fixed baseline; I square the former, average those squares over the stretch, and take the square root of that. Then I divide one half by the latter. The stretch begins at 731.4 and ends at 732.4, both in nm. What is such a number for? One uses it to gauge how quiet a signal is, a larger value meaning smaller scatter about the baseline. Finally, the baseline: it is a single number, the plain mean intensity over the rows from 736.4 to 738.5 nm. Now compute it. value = 0.0217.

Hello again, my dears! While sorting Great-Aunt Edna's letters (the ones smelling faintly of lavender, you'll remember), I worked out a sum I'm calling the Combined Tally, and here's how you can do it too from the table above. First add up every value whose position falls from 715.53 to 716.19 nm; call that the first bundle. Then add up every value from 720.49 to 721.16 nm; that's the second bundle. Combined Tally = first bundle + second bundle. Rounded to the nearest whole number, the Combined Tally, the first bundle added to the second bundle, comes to 2231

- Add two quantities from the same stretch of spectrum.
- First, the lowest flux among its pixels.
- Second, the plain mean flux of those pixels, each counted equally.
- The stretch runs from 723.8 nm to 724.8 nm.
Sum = 551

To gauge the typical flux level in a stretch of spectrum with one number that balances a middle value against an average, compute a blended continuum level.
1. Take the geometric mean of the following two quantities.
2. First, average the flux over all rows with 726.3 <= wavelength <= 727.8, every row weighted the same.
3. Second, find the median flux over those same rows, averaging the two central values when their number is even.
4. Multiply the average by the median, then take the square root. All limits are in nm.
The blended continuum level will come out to 284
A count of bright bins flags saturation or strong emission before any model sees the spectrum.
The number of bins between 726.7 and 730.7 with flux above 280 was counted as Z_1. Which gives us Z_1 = 19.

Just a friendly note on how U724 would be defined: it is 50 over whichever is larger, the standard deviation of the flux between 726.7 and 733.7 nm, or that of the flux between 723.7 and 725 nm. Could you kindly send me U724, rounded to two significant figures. 3.4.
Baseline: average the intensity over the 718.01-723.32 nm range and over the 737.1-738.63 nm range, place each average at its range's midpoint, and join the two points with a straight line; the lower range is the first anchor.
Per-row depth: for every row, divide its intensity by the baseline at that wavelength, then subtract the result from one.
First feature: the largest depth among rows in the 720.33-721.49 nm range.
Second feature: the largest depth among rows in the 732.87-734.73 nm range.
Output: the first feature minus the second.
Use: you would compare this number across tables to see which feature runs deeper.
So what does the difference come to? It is -0.13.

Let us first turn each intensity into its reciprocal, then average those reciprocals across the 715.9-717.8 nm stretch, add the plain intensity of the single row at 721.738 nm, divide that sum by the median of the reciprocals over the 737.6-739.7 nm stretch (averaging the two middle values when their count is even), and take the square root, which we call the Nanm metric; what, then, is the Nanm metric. 288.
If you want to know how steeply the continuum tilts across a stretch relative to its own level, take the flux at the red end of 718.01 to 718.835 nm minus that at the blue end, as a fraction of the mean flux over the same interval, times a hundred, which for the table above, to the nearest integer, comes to -13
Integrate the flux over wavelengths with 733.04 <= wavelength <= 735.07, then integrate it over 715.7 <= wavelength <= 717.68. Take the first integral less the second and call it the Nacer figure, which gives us 28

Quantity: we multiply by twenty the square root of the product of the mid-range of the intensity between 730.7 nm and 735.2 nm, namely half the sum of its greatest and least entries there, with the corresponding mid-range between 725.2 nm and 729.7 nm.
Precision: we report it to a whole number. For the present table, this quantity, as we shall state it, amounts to 5705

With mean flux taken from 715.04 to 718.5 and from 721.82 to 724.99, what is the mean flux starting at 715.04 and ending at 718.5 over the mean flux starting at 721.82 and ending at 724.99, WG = 0.999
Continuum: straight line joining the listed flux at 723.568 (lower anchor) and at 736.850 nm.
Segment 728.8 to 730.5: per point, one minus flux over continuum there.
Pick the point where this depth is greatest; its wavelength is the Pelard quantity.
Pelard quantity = 729.087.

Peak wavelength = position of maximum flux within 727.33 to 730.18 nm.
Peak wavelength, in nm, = 729.759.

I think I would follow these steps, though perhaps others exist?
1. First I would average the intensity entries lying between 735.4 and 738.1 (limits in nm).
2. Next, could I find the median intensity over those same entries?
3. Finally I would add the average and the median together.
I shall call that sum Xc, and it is 585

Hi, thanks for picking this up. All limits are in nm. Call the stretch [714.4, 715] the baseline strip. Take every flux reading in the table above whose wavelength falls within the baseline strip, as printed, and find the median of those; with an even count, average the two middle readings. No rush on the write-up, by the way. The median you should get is 267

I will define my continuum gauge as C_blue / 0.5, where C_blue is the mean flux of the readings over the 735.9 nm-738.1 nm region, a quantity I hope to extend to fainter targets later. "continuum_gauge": 592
